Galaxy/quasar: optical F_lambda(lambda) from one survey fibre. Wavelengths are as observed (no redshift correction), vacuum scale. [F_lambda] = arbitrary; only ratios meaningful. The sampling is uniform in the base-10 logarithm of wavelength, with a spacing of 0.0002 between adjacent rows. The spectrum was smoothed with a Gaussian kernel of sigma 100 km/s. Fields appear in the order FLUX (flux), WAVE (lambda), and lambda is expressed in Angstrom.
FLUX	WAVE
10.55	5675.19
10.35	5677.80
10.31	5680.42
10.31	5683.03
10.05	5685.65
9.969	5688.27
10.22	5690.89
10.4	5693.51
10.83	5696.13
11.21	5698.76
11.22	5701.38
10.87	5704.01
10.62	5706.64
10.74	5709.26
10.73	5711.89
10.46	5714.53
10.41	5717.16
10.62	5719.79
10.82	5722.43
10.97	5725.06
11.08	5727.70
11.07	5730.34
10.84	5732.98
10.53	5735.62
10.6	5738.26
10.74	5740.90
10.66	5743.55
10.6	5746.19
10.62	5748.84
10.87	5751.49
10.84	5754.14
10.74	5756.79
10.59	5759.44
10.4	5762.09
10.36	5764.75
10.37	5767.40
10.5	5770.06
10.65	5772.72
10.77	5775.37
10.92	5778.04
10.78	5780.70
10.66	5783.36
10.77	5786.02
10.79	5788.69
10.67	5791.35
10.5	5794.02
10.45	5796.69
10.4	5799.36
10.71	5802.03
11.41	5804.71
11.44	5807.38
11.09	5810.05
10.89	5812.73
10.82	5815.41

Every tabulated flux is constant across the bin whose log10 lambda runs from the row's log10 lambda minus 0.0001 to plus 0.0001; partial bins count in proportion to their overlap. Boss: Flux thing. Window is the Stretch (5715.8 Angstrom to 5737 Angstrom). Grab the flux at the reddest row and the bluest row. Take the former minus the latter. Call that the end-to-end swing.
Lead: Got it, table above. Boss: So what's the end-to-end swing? 0.1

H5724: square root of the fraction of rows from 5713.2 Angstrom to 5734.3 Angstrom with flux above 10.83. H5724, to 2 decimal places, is 0.71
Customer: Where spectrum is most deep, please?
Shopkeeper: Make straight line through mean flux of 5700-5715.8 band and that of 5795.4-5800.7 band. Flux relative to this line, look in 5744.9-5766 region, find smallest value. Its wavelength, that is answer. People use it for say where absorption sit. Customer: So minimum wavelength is 5764.75 Angstrom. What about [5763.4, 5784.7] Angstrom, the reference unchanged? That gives 5764.75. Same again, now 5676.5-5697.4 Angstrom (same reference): 5688.27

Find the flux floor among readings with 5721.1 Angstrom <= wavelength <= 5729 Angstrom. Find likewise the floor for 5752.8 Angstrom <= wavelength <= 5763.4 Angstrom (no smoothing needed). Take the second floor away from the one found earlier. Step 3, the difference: 0.4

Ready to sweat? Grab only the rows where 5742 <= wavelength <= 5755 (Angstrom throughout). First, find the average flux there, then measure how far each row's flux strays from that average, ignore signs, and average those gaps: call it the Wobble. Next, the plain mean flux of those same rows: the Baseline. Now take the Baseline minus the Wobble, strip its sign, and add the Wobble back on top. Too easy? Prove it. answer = 10.7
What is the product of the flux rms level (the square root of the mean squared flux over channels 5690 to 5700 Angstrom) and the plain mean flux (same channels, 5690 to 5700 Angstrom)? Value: 114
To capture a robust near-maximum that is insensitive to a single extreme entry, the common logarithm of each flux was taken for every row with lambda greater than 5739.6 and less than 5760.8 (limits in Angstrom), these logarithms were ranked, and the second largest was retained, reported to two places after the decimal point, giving 1.04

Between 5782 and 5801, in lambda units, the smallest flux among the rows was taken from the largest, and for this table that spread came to 0.39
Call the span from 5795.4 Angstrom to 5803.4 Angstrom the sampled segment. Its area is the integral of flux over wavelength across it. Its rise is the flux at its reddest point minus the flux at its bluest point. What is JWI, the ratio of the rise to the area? 0.0031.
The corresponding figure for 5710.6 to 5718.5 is -0.0038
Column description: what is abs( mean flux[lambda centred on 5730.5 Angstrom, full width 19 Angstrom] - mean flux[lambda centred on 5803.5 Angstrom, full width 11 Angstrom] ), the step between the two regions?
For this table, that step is 0.15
